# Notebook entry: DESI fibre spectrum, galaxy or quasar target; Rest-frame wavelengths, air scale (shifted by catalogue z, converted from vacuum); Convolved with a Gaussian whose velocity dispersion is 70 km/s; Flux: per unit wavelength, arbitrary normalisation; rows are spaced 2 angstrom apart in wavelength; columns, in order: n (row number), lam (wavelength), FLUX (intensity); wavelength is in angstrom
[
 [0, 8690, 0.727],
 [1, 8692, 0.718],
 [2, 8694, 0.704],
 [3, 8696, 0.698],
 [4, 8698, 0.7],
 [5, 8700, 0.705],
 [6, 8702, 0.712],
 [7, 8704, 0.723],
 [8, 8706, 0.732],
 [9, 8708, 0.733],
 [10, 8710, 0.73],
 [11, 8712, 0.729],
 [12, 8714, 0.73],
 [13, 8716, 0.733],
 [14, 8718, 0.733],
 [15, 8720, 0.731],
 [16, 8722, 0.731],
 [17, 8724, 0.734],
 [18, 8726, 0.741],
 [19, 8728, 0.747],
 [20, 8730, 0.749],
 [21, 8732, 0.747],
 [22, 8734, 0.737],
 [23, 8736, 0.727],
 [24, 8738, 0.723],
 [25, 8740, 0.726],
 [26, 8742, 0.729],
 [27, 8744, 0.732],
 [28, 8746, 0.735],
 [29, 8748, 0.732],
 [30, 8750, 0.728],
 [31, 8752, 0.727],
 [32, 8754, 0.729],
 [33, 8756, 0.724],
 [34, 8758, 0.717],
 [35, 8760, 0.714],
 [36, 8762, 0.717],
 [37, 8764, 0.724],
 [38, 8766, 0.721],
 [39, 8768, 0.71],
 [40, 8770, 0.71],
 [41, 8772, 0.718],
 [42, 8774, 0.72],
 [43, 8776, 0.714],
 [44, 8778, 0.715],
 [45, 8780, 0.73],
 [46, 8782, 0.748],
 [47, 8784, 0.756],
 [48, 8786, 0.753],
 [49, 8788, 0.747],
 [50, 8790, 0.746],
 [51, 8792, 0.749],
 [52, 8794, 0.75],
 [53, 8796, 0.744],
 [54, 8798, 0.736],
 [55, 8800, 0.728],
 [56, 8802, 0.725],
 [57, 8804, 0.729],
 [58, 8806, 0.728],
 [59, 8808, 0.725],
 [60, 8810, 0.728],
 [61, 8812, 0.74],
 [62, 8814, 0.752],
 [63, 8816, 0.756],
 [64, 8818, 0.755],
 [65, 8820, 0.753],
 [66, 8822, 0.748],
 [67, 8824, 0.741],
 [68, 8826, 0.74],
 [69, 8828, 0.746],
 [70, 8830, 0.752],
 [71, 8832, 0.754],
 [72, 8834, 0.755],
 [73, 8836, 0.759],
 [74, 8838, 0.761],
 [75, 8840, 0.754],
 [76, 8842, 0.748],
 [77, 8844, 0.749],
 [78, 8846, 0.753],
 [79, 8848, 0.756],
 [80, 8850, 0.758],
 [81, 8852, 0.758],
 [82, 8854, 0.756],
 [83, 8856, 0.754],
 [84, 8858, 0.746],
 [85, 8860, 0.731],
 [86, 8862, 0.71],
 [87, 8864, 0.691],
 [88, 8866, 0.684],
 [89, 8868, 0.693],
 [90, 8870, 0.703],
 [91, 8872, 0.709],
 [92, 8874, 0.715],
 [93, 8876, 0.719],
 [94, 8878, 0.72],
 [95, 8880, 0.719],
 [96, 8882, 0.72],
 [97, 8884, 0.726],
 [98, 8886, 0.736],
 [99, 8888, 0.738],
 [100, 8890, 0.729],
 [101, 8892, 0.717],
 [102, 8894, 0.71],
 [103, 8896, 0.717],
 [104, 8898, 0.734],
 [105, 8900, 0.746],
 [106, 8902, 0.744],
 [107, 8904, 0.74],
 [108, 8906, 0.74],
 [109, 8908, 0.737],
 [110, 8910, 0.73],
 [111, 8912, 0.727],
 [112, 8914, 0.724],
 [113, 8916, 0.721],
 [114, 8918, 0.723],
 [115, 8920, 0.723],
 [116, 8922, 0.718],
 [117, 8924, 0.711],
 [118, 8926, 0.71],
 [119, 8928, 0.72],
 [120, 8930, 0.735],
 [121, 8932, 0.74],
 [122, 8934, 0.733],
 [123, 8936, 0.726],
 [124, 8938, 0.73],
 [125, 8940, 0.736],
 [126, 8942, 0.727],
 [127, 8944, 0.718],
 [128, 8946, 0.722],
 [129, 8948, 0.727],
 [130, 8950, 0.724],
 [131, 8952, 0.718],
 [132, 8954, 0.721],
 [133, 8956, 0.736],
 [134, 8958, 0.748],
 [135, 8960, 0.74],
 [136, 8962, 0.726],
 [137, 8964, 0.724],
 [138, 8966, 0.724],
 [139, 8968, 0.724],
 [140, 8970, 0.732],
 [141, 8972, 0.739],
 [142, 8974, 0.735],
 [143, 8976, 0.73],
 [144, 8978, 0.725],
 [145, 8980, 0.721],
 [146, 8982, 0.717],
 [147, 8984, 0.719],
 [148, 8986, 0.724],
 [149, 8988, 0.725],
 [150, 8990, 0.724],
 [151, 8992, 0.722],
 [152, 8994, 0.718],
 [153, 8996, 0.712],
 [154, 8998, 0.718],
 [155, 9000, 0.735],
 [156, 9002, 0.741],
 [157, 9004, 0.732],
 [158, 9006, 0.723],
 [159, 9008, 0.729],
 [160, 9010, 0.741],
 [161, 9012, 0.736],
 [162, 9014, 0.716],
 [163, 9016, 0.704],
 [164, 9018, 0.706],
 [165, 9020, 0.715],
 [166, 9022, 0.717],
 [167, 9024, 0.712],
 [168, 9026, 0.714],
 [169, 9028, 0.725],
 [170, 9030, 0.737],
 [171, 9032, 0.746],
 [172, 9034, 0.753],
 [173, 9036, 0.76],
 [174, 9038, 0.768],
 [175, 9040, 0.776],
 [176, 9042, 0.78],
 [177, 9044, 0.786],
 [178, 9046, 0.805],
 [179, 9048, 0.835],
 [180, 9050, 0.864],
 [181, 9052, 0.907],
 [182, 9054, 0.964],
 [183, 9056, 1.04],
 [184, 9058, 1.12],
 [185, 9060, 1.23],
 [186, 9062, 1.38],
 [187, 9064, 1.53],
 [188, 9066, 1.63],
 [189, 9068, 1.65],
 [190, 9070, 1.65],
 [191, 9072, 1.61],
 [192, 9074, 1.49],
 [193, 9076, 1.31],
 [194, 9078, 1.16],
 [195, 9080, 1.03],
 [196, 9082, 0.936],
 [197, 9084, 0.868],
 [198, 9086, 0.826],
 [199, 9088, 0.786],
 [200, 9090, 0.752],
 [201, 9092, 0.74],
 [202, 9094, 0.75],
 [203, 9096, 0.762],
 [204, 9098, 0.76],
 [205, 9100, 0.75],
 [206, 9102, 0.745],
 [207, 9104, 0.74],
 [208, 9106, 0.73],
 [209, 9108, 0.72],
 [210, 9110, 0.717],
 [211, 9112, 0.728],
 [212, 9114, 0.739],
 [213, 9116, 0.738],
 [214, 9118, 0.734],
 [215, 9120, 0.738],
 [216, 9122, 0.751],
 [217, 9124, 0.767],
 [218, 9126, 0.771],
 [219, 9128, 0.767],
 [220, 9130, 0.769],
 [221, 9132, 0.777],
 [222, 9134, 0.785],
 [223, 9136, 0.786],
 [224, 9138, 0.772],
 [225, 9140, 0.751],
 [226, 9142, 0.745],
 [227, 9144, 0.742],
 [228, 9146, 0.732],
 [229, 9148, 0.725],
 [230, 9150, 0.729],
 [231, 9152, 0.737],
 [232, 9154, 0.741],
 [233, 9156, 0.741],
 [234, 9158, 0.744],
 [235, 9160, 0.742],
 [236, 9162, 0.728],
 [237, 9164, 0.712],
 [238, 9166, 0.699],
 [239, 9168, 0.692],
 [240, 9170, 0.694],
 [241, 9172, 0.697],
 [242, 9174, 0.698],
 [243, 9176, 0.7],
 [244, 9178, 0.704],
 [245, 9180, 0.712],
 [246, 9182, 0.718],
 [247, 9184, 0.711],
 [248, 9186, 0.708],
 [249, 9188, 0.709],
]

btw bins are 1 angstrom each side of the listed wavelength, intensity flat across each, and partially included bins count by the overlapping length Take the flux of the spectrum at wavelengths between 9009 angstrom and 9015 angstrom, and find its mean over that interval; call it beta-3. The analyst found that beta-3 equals 0.731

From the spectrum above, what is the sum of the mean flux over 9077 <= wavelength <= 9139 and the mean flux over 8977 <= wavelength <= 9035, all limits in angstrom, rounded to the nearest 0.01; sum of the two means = 1.51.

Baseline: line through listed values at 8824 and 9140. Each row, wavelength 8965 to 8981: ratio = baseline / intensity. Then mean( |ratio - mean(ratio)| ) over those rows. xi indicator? 0.007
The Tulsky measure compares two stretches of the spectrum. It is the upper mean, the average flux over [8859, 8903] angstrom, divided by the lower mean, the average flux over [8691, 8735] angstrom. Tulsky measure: 0.99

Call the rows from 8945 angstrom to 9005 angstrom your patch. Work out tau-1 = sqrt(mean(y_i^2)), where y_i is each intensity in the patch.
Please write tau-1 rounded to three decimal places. 0.727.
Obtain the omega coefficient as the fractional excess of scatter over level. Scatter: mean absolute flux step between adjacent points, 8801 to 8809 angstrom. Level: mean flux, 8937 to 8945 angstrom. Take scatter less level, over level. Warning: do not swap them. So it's -0.996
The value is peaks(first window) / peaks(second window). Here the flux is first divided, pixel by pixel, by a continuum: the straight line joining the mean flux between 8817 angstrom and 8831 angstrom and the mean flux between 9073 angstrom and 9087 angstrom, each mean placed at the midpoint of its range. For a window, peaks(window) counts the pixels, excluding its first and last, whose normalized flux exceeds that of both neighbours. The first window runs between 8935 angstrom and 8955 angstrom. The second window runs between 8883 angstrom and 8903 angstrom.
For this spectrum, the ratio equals 1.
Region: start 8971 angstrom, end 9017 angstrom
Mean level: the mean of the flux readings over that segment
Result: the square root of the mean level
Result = 0.852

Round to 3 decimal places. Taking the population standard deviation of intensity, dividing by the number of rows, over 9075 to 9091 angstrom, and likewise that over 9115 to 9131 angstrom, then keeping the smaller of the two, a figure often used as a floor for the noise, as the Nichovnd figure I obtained 0.015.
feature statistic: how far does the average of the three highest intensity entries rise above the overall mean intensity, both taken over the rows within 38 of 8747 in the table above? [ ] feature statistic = 0.022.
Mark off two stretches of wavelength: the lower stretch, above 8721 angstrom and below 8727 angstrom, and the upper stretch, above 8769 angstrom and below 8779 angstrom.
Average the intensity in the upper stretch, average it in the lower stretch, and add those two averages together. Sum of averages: 1.451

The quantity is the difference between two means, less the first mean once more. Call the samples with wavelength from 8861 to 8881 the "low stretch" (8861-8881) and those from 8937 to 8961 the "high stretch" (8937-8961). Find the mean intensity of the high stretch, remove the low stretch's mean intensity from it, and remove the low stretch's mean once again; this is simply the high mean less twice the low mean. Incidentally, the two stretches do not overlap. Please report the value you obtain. -0.684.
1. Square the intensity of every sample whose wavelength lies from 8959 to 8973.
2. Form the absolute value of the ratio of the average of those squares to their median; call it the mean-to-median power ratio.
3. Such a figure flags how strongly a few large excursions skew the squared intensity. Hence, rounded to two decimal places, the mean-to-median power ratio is 1.01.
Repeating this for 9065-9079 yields 0.88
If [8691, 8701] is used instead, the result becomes 1.00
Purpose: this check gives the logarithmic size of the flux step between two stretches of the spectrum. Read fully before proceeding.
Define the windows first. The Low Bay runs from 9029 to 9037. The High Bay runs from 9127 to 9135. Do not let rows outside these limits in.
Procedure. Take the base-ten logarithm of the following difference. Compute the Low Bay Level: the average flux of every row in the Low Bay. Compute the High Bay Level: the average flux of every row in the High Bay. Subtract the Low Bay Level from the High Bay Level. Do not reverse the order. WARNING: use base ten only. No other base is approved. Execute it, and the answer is -1.59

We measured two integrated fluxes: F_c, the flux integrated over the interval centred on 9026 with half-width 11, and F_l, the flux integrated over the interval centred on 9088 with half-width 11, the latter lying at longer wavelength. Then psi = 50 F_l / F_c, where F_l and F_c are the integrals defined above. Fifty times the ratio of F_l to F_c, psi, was 59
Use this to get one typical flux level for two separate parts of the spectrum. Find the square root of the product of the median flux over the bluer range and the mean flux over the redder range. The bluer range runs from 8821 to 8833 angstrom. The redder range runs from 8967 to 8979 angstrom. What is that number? 0.739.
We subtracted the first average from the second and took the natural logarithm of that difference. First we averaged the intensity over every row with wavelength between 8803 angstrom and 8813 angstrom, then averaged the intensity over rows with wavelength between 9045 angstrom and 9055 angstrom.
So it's -1.9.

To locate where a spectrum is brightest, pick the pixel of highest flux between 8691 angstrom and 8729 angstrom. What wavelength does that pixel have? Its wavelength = 8728 angstrom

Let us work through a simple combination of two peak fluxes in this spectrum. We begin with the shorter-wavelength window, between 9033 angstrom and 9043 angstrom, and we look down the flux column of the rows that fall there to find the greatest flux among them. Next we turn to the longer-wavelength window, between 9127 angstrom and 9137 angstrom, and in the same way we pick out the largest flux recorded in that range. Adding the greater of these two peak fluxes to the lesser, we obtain 1.57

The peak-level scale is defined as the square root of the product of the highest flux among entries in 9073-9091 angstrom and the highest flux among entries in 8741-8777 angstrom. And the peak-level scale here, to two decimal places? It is 1.05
